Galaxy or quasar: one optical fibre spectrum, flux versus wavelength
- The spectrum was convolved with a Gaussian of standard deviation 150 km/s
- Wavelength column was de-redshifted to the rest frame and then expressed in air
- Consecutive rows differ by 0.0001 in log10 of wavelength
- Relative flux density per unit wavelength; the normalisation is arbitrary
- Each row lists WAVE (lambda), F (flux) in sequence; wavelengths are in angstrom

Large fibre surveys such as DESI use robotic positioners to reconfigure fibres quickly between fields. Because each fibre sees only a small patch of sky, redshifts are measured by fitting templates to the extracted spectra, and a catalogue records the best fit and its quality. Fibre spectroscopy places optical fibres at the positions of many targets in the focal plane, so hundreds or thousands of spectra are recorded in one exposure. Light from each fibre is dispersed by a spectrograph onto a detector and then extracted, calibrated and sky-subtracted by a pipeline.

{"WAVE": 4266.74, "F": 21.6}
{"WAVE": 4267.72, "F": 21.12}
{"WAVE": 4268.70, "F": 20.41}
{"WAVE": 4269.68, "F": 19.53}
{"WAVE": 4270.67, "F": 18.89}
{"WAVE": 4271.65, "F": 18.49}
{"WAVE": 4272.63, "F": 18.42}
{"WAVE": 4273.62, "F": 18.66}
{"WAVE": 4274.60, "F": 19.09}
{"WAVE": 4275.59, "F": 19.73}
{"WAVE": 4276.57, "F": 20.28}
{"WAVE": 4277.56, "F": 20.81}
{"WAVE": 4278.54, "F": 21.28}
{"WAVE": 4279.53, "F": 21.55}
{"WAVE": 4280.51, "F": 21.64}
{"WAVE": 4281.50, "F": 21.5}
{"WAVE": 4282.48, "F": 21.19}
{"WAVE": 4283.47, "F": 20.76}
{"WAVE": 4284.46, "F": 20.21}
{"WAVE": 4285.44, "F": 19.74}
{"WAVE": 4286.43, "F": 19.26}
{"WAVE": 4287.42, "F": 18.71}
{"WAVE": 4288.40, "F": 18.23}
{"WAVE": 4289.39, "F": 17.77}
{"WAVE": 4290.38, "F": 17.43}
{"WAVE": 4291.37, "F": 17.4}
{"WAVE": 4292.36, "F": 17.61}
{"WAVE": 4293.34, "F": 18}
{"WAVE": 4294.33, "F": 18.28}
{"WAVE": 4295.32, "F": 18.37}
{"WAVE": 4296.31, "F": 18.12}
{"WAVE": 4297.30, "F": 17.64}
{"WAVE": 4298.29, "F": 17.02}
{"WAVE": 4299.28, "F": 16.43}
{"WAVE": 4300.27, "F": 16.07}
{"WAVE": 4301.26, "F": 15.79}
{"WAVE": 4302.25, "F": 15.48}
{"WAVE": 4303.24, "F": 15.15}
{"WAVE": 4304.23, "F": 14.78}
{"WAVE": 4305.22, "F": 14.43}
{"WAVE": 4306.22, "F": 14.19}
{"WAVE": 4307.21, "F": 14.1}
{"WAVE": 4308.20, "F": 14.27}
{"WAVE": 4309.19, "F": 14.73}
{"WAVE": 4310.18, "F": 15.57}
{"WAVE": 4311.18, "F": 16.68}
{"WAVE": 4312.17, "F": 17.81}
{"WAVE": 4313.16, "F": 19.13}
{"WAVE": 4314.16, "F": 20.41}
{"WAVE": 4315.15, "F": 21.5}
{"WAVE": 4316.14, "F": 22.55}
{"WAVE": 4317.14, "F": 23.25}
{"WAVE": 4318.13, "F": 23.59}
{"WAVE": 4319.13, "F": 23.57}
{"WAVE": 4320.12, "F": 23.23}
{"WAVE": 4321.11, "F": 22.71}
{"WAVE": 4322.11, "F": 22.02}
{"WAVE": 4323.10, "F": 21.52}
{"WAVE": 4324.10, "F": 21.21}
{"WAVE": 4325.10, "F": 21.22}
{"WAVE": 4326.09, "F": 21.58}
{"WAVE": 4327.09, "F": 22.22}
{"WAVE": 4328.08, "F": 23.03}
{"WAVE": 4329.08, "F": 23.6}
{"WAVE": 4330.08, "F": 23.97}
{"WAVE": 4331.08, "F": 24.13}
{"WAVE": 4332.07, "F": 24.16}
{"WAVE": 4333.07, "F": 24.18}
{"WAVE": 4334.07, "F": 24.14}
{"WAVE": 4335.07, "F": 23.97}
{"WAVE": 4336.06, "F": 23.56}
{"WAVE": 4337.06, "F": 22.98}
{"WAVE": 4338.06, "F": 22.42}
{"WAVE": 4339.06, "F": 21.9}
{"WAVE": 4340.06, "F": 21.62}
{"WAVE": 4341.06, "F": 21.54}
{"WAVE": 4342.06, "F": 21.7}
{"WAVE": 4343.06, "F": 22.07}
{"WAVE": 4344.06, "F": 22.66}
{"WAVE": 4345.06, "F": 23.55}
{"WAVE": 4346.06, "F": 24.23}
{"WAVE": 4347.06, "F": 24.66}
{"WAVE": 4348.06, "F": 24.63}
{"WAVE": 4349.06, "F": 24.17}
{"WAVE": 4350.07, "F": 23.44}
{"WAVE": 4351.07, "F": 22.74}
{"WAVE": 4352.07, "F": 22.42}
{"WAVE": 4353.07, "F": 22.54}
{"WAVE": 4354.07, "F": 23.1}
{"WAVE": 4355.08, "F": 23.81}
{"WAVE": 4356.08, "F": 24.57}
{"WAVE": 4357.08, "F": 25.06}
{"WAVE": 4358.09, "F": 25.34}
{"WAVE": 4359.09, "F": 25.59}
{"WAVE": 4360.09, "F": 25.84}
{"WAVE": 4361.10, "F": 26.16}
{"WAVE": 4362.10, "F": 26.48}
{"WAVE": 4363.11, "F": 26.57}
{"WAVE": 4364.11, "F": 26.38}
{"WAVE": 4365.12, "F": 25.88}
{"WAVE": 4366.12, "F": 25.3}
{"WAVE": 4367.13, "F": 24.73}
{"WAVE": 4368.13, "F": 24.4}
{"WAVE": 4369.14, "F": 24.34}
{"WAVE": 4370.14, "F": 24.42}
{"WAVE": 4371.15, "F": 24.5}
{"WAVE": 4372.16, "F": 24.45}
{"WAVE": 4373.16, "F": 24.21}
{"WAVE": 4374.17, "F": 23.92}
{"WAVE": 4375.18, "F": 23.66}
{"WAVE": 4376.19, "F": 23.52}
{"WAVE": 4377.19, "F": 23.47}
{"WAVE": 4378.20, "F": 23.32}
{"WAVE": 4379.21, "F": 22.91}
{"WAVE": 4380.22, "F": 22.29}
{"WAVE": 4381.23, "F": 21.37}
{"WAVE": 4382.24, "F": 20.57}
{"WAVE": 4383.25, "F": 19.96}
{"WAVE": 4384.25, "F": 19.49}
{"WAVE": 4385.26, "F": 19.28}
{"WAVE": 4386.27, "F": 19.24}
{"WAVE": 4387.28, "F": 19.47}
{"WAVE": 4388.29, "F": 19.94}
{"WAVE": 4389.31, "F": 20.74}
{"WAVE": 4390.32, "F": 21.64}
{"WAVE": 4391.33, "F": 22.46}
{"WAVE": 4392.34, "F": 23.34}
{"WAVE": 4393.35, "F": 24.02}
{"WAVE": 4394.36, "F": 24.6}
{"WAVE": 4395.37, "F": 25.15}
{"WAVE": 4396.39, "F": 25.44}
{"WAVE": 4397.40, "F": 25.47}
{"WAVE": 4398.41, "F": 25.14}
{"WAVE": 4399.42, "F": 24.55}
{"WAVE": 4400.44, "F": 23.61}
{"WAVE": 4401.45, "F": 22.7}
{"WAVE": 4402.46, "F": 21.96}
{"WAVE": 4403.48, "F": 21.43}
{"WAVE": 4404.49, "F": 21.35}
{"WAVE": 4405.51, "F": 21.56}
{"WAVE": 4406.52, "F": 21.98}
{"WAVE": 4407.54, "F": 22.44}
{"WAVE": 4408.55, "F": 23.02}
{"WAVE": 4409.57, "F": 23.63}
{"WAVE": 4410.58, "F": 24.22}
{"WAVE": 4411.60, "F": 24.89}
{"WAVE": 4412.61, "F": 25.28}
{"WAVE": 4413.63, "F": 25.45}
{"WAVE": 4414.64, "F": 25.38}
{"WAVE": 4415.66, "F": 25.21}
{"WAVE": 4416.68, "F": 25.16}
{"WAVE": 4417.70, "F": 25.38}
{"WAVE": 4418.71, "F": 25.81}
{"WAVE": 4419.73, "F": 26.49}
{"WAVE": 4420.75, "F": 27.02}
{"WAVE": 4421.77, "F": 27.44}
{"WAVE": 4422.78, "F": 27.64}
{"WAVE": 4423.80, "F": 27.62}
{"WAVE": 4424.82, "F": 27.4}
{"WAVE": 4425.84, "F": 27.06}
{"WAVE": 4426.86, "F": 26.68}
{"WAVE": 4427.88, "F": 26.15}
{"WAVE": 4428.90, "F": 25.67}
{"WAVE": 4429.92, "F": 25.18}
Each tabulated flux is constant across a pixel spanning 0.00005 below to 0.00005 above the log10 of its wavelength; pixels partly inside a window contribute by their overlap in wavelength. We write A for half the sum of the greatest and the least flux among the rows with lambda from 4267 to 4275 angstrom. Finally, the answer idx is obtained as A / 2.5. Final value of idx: 7.9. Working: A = 19.8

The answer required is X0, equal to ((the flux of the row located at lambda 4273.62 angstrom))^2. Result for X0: 348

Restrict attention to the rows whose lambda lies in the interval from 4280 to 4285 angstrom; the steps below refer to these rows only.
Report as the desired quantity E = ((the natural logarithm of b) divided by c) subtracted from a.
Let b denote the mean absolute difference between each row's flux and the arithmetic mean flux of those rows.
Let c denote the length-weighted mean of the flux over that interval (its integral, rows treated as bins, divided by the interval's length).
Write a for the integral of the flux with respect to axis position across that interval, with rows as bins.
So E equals 105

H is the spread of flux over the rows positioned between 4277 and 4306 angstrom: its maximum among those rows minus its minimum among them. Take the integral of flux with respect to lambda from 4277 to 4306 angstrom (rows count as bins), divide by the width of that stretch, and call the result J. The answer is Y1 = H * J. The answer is 132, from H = 7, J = 18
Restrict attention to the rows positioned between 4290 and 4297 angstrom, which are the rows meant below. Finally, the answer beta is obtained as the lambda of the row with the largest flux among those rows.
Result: 4295.32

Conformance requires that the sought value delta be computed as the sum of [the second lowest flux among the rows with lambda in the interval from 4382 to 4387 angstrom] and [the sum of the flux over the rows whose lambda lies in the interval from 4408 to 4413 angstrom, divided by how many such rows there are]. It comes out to 43.5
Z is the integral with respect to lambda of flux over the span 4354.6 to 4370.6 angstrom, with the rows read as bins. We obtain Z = 405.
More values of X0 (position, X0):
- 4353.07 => 508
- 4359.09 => 655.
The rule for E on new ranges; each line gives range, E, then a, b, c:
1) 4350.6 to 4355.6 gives 115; 115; 0.4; 22.9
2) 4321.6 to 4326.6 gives 108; 107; 0.2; 21.5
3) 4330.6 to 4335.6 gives 121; 121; 0.1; 24.2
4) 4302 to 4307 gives 74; 74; 0.4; 14.7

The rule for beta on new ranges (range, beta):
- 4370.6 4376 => 4371.15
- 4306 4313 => 4312.17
